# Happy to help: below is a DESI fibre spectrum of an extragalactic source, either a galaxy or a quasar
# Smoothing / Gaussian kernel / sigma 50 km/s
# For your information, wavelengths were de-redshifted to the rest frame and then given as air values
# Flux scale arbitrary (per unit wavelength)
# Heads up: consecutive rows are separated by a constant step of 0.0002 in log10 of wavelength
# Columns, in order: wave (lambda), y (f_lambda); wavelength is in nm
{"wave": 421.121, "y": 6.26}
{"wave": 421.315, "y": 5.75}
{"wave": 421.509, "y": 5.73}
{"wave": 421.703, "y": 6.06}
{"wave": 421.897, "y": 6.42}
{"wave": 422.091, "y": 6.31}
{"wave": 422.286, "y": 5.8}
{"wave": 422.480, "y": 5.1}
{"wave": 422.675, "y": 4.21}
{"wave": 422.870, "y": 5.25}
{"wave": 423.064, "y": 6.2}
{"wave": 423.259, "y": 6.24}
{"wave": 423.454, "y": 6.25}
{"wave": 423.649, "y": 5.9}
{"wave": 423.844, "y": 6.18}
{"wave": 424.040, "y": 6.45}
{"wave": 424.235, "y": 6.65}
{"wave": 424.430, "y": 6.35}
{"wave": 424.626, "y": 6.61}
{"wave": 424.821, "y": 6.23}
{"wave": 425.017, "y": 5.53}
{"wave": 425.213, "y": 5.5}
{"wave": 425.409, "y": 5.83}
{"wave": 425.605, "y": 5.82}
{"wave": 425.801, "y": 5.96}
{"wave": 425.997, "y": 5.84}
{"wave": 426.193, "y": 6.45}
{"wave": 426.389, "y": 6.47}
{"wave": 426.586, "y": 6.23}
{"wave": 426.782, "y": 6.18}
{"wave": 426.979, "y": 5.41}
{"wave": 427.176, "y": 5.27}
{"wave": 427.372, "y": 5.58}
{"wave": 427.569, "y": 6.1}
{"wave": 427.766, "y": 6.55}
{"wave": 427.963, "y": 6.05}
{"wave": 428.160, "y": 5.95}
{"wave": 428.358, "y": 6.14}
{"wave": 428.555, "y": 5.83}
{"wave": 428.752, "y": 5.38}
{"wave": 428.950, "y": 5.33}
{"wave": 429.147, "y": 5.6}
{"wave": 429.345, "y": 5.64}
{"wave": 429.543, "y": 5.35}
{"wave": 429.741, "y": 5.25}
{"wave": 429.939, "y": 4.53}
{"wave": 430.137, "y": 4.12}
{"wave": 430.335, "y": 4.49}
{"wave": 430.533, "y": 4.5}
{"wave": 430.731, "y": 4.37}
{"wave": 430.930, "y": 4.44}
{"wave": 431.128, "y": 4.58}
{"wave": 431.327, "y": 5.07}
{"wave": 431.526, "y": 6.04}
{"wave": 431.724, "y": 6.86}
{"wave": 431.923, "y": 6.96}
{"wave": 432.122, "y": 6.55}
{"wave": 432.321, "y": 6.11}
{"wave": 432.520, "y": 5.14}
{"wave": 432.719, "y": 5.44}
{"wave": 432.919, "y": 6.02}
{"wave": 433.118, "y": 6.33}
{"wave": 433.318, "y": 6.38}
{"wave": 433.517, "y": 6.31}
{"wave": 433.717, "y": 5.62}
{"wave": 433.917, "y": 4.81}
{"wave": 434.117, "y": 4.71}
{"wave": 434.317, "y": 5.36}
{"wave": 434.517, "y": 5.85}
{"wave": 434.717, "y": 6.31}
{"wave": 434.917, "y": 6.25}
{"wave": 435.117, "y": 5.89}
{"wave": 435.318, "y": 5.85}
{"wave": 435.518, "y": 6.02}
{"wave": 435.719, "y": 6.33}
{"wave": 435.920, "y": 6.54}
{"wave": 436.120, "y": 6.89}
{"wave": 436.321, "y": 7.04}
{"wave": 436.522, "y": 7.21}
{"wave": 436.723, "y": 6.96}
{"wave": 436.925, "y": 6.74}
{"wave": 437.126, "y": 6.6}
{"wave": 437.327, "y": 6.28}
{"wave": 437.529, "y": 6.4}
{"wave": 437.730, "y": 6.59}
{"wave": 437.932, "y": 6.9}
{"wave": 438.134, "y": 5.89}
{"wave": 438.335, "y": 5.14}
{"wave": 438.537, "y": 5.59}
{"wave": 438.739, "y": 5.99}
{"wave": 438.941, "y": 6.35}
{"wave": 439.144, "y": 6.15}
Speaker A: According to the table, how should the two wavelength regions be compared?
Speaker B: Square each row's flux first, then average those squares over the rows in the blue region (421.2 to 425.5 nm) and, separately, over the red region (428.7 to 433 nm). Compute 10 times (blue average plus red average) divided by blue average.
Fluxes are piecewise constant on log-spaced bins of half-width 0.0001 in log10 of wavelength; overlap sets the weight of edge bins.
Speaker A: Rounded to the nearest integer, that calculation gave 18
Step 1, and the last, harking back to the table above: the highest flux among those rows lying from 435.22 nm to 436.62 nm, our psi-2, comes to 7.21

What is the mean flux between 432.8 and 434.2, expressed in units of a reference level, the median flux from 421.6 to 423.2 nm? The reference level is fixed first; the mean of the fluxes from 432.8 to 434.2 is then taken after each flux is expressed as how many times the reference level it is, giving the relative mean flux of 0.97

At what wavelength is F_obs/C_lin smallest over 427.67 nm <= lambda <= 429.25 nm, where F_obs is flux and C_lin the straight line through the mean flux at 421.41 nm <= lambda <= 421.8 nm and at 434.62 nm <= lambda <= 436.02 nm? 428.950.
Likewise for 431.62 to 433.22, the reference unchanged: 432.520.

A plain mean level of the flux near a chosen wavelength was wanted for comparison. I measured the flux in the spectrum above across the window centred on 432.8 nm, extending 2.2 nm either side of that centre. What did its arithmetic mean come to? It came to 5.7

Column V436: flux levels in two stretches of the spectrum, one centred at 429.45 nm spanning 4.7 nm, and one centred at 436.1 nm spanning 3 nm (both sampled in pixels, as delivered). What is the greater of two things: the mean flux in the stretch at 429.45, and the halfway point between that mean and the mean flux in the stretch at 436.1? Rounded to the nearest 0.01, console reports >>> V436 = 5.93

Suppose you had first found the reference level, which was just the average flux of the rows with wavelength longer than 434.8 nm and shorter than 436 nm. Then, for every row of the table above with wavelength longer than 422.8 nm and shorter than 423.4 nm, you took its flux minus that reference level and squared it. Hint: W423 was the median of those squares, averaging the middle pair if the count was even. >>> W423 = 0.01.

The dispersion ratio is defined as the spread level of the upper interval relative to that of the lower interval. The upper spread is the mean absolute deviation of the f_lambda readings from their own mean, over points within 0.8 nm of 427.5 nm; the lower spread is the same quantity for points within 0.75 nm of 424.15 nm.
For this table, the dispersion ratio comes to 1.9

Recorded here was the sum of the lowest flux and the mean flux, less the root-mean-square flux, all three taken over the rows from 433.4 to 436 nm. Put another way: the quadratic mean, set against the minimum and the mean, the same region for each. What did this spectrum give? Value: 4.68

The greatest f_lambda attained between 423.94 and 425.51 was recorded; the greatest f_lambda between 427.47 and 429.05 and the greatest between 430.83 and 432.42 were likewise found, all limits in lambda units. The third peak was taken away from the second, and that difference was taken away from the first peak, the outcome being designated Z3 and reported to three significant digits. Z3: 7.06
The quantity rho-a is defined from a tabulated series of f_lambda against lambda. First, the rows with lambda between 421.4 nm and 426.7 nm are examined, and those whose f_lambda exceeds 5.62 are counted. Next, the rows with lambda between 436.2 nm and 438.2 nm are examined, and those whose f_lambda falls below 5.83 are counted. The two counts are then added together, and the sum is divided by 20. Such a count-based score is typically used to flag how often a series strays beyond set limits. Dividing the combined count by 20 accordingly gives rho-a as 1.1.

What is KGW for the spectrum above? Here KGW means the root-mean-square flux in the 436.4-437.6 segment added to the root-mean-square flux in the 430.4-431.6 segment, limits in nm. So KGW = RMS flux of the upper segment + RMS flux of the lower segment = 11.6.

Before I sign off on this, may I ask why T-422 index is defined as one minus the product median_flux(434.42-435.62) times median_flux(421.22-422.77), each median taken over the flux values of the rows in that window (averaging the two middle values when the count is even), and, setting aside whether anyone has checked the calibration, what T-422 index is -33.4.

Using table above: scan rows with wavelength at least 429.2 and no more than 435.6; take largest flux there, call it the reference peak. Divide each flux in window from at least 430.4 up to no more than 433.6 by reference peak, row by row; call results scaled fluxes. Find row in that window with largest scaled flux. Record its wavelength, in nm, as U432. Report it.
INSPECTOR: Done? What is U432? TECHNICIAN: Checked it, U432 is 431.923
